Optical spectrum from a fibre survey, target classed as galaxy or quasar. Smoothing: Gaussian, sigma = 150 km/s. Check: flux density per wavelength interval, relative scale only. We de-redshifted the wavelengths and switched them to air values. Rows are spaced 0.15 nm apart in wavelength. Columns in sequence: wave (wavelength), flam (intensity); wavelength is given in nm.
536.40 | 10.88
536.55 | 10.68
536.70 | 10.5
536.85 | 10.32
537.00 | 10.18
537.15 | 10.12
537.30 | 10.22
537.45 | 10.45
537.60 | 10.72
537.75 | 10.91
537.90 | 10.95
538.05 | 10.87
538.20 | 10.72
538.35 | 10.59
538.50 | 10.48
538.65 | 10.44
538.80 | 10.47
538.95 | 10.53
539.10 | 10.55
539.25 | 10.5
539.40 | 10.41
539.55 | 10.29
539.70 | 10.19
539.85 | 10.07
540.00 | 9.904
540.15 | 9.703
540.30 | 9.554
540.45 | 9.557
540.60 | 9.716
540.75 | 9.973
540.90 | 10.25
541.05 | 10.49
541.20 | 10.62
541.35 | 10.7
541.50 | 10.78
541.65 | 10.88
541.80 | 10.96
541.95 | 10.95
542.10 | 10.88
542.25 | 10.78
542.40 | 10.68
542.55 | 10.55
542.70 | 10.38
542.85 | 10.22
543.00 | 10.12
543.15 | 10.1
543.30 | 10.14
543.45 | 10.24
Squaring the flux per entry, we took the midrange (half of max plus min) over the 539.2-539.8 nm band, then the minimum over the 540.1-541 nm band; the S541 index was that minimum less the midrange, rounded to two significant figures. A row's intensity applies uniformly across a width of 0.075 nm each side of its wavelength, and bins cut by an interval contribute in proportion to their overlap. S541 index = -16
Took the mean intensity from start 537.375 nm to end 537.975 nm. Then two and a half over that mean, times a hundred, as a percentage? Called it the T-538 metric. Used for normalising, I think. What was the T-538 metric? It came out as 23.2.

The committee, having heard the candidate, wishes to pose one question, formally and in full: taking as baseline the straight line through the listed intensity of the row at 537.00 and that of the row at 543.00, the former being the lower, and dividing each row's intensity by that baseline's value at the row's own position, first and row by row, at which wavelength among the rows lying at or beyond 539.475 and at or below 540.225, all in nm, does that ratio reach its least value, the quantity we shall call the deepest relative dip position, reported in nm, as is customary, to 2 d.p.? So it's 540.15 nm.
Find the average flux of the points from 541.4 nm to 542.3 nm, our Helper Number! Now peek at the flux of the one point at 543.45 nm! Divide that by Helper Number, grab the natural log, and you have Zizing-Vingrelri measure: -0.060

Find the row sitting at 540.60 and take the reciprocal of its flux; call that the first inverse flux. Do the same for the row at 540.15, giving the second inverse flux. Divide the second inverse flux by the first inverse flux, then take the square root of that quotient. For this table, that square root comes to 1.00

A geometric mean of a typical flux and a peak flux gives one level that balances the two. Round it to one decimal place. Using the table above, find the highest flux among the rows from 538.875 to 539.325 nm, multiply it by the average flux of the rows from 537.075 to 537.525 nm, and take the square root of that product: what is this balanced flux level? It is 10.4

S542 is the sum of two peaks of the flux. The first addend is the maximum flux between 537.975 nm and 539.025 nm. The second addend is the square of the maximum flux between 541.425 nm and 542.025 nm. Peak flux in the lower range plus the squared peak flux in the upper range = 131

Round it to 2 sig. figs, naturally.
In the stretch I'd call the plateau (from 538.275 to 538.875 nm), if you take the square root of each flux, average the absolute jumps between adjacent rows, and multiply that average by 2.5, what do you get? 0.023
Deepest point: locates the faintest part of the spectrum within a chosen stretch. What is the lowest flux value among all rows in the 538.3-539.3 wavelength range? 10.44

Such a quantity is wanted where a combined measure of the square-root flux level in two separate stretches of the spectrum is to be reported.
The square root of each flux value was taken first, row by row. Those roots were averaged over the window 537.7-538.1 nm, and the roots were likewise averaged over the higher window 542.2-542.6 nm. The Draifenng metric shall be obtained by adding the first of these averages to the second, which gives 6.57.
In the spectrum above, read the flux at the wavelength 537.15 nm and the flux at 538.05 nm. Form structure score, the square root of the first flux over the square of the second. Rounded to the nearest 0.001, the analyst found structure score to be 0.293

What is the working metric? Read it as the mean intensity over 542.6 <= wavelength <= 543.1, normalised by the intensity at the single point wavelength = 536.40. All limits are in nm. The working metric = 0.94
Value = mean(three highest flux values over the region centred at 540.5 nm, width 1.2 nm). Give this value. 10.2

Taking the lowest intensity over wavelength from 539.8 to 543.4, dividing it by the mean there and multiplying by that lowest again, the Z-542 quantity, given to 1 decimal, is 8.8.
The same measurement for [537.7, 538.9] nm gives 10.2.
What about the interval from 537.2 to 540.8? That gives 8.8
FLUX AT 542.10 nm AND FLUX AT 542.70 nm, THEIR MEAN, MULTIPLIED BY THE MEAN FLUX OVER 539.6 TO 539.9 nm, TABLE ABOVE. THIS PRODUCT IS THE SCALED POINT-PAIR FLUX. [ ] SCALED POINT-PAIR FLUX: 108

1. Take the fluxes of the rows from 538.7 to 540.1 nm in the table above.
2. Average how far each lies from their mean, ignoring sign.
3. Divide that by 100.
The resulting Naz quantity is 0.0019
